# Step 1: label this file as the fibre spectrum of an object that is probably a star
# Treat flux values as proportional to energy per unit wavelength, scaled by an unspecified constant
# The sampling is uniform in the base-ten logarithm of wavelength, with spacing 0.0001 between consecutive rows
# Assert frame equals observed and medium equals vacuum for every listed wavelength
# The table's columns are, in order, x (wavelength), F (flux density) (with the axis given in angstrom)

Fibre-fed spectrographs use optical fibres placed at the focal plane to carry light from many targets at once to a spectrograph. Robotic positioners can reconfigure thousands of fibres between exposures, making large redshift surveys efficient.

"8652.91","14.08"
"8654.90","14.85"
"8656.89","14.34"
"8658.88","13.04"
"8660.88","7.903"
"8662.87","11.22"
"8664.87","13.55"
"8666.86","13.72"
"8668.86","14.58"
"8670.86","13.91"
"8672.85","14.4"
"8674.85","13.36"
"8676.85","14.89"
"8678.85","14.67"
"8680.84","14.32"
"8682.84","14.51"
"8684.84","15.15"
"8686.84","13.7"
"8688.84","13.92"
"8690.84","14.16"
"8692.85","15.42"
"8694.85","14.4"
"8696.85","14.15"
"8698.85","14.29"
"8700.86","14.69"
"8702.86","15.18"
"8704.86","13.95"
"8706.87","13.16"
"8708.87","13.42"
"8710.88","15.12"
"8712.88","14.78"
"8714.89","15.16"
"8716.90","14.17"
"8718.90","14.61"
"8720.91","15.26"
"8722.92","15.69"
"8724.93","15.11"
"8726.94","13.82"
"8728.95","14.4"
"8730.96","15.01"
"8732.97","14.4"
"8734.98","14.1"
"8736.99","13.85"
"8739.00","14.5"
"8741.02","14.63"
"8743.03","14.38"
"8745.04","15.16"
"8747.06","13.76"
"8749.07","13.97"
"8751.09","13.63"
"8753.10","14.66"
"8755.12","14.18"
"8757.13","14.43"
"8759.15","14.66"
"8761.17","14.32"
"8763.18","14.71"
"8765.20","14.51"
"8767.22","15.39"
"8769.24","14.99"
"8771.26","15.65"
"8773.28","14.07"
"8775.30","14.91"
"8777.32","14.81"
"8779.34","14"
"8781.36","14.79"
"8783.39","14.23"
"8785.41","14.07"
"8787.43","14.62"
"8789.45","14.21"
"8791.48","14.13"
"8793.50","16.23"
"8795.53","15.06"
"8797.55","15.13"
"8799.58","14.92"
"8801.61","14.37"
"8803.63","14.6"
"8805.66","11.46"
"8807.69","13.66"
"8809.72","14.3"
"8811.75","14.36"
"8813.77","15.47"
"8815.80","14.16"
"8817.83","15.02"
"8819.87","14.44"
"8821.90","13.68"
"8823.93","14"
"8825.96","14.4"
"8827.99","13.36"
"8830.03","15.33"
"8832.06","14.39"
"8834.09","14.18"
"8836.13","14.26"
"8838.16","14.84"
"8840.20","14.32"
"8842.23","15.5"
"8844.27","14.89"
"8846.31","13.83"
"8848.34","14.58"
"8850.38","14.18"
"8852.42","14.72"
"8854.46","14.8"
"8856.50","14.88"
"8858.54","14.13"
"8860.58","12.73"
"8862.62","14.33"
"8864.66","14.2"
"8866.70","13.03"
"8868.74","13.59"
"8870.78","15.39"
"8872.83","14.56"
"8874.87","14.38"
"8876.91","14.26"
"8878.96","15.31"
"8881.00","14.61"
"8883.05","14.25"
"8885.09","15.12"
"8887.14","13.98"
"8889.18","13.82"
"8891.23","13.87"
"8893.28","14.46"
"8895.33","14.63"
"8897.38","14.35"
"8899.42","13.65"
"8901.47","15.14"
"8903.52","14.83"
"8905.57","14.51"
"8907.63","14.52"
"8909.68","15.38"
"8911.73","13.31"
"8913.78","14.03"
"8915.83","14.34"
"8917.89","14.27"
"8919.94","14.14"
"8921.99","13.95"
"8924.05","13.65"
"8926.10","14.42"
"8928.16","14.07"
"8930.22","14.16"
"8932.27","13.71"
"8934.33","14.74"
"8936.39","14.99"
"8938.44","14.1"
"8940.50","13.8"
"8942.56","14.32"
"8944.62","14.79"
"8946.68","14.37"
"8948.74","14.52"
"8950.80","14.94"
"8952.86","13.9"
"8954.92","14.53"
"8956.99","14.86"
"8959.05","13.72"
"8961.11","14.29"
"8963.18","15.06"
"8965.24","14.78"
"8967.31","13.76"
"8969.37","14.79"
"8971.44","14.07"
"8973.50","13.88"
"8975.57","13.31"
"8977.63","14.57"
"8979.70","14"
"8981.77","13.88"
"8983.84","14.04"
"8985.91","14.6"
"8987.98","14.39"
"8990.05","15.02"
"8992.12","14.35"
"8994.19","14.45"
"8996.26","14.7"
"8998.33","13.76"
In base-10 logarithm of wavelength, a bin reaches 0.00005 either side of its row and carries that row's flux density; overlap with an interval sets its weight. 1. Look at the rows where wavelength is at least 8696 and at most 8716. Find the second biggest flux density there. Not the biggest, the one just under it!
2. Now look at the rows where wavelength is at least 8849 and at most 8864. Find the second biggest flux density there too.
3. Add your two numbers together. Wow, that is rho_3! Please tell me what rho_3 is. 29.96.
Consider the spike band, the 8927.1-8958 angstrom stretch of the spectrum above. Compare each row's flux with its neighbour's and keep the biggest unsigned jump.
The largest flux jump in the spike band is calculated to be 1.04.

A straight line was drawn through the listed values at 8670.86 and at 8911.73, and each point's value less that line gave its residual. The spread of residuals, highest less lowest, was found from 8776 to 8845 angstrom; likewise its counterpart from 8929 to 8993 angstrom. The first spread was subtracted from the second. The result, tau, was -3.0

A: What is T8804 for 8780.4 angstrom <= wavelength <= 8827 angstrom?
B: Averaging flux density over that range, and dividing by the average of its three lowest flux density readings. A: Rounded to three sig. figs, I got 1.11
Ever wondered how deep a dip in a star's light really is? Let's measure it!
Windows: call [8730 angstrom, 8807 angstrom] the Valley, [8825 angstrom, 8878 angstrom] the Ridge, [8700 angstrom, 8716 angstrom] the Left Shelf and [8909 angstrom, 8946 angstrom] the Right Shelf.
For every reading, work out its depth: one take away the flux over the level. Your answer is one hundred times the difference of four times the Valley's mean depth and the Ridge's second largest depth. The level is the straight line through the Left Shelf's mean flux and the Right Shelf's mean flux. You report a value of -11.8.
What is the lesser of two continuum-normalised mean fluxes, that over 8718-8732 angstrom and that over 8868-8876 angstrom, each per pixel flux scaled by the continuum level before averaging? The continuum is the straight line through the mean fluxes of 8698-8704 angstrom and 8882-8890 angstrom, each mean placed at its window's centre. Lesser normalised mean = 1.01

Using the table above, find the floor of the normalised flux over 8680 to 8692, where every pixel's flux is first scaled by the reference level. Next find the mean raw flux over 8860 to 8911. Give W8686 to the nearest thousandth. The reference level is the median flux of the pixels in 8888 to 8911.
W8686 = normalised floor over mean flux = 0.066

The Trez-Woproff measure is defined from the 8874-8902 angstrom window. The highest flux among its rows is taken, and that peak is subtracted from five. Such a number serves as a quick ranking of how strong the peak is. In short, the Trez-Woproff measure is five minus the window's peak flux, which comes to -10.3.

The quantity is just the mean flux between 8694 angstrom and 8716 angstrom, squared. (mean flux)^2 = 207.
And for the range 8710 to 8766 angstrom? 211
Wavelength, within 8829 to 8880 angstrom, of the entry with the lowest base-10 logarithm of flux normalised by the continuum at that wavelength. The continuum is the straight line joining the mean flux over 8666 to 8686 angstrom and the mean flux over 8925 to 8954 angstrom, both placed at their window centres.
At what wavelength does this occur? 8860.58 angstrom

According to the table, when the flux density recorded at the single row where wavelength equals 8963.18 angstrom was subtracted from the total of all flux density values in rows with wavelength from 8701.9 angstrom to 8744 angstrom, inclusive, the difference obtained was 290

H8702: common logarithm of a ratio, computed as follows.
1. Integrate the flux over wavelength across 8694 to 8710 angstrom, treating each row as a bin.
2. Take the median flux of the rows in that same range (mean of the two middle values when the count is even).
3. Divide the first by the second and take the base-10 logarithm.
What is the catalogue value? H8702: 1.20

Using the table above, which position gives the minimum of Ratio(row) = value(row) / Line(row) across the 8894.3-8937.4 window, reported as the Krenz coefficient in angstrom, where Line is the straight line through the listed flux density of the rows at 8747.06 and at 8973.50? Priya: 8911.73 angstrom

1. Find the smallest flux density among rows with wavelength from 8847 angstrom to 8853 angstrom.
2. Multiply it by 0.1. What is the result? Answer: 1.42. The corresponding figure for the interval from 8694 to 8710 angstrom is 1.32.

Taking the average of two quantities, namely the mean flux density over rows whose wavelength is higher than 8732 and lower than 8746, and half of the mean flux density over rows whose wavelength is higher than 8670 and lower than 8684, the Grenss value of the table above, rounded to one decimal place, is 10.8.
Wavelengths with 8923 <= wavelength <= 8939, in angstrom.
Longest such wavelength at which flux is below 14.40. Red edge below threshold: 8938.44 angstrom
